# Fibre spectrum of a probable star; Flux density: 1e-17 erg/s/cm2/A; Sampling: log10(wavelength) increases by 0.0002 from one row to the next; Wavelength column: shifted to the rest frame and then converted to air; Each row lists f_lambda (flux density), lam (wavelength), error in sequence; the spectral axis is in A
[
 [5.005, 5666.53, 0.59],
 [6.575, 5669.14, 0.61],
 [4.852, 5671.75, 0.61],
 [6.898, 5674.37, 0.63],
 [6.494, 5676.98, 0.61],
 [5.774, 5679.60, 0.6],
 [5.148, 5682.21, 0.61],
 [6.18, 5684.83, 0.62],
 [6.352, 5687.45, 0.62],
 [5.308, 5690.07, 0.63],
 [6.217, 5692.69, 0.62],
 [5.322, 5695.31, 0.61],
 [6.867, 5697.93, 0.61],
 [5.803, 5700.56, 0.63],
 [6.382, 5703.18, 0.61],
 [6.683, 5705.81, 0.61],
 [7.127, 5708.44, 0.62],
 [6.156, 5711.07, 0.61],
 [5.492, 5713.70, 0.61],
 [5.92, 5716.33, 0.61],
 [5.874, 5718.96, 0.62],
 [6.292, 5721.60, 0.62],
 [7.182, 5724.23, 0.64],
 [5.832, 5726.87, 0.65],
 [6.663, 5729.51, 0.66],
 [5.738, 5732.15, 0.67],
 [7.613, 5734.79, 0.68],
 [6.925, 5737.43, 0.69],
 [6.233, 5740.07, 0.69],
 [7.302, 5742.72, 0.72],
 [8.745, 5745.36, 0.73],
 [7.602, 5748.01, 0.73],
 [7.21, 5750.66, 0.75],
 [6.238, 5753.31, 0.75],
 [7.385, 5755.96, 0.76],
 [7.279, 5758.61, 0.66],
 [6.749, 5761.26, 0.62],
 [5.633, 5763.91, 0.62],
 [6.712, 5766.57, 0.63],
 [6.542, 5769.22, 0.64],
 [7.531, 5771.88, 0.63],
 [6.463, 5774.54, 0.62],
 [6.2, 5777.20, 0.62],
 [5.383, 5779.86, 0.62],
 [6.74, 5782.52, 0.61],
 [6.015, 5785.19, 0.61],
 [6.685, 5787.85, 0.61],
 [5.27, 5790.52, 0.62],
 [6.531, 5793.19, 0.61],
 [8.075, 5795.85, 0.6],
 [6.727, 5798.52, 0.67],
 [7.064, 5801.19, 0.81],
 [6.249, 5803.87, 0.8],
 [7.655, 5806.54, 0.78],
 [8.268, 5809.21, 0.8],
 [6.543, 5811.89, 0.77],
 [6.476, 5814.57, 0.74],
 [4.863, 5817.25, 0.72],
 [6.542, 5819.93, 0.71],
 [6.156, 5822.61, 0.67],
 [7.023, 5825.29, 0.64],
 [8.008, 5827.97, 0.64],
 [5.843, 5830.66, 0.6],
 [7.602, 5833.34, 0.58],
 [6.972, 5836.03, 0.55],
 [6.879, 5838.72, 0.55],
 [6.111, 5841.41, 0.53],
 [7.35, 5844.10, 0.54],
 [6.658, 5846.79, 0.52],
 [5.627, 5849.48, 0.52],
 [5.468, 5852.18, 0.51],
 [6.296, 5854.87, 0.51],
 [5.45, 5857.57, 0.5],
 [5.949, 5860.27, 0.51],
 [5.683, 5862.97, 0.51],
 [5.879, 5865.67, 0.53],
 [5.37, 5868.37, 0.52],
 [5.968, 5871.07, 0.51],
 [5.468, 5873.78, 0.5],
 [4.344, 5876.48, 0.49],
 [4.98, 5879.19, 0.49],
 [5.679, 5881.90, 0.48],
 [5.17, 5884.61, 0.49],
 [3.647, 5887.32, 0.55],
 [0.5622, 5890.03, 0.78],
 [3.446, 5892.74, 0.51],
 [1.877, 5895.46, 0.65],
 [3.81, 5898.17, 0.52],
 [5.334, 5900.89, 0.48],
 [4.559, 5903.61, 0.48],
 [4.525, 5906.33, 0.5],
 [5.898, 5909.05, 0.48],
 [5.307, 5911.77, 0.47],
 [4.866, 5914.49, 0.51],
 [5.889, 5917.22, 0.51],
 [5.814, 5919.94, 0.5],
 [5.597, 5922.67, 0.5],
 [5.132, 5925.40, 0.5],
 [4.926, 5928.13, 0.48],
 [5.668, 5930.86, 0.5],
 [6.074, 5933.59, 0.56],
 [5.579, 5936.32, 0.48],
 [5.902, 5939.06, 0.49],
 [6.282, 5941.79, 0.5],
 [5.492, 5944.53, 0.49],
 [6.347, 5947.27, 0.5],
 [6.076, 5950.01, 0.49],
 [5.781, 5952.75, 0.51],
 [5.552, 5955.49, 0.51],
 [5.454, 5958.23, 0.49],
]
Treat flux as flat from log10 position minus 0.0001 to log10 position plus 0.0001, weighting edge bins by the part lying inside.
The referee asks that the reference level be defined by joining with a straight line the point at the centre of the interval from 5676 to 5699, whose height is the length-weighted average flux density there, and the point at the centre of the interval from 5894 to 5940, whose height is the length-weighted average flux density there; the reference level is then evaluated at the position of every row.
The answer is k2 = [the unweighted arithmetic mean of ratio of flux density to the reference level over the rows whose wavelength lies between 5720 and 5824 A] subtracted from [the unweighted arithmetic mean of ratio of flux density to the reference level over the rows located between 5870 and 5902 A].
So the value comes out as -0.39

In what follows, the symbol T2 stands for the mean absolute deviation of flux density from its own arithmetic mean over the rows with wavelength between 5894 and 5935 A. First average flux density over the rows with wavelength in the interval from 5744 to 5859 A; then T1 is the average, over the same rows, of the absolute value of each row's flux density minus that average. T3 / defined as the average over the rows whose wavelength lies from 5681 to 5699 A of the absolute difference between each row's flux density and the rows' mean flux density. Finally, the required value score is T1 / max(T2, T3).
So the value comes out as 0.89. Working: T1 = 0.660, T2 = 0.74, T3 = 0.56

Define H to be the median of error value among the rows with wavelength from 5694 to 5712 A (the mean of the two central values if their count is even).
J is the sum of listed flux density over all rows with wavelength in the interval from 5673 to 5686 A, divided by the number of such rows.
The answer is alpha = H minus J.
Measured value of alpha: -5.49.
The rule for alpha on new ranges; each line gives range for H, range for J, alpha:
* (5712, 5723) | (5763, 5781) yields -5.74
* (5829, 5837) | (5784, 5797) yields -5.94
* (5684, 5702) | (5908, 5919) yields -4.87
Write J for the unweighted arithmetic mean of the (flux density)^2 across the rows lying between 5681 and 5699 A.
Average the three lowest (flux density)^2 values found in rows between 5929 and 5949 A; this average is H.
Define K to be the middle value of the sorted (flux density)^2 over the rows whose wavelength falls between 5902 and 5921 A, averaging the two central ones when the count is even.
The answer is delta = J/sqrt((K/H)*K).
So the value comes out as 7.0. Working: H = 31.1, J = 35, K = 28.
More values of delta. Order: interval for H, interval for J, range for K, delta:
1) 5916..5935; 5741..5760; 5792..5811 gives 5.8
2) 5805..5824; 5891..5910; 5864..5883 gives 3.8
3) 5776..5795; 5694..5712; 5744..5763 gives 4.3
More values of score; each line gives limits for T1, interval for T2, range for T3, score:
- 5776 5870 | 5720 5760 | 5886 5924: 0.55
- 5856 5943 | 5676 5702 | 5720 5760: 1.36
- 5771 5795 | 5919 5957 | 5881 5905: 0.42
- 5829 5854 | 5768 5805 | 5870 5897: 0.47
